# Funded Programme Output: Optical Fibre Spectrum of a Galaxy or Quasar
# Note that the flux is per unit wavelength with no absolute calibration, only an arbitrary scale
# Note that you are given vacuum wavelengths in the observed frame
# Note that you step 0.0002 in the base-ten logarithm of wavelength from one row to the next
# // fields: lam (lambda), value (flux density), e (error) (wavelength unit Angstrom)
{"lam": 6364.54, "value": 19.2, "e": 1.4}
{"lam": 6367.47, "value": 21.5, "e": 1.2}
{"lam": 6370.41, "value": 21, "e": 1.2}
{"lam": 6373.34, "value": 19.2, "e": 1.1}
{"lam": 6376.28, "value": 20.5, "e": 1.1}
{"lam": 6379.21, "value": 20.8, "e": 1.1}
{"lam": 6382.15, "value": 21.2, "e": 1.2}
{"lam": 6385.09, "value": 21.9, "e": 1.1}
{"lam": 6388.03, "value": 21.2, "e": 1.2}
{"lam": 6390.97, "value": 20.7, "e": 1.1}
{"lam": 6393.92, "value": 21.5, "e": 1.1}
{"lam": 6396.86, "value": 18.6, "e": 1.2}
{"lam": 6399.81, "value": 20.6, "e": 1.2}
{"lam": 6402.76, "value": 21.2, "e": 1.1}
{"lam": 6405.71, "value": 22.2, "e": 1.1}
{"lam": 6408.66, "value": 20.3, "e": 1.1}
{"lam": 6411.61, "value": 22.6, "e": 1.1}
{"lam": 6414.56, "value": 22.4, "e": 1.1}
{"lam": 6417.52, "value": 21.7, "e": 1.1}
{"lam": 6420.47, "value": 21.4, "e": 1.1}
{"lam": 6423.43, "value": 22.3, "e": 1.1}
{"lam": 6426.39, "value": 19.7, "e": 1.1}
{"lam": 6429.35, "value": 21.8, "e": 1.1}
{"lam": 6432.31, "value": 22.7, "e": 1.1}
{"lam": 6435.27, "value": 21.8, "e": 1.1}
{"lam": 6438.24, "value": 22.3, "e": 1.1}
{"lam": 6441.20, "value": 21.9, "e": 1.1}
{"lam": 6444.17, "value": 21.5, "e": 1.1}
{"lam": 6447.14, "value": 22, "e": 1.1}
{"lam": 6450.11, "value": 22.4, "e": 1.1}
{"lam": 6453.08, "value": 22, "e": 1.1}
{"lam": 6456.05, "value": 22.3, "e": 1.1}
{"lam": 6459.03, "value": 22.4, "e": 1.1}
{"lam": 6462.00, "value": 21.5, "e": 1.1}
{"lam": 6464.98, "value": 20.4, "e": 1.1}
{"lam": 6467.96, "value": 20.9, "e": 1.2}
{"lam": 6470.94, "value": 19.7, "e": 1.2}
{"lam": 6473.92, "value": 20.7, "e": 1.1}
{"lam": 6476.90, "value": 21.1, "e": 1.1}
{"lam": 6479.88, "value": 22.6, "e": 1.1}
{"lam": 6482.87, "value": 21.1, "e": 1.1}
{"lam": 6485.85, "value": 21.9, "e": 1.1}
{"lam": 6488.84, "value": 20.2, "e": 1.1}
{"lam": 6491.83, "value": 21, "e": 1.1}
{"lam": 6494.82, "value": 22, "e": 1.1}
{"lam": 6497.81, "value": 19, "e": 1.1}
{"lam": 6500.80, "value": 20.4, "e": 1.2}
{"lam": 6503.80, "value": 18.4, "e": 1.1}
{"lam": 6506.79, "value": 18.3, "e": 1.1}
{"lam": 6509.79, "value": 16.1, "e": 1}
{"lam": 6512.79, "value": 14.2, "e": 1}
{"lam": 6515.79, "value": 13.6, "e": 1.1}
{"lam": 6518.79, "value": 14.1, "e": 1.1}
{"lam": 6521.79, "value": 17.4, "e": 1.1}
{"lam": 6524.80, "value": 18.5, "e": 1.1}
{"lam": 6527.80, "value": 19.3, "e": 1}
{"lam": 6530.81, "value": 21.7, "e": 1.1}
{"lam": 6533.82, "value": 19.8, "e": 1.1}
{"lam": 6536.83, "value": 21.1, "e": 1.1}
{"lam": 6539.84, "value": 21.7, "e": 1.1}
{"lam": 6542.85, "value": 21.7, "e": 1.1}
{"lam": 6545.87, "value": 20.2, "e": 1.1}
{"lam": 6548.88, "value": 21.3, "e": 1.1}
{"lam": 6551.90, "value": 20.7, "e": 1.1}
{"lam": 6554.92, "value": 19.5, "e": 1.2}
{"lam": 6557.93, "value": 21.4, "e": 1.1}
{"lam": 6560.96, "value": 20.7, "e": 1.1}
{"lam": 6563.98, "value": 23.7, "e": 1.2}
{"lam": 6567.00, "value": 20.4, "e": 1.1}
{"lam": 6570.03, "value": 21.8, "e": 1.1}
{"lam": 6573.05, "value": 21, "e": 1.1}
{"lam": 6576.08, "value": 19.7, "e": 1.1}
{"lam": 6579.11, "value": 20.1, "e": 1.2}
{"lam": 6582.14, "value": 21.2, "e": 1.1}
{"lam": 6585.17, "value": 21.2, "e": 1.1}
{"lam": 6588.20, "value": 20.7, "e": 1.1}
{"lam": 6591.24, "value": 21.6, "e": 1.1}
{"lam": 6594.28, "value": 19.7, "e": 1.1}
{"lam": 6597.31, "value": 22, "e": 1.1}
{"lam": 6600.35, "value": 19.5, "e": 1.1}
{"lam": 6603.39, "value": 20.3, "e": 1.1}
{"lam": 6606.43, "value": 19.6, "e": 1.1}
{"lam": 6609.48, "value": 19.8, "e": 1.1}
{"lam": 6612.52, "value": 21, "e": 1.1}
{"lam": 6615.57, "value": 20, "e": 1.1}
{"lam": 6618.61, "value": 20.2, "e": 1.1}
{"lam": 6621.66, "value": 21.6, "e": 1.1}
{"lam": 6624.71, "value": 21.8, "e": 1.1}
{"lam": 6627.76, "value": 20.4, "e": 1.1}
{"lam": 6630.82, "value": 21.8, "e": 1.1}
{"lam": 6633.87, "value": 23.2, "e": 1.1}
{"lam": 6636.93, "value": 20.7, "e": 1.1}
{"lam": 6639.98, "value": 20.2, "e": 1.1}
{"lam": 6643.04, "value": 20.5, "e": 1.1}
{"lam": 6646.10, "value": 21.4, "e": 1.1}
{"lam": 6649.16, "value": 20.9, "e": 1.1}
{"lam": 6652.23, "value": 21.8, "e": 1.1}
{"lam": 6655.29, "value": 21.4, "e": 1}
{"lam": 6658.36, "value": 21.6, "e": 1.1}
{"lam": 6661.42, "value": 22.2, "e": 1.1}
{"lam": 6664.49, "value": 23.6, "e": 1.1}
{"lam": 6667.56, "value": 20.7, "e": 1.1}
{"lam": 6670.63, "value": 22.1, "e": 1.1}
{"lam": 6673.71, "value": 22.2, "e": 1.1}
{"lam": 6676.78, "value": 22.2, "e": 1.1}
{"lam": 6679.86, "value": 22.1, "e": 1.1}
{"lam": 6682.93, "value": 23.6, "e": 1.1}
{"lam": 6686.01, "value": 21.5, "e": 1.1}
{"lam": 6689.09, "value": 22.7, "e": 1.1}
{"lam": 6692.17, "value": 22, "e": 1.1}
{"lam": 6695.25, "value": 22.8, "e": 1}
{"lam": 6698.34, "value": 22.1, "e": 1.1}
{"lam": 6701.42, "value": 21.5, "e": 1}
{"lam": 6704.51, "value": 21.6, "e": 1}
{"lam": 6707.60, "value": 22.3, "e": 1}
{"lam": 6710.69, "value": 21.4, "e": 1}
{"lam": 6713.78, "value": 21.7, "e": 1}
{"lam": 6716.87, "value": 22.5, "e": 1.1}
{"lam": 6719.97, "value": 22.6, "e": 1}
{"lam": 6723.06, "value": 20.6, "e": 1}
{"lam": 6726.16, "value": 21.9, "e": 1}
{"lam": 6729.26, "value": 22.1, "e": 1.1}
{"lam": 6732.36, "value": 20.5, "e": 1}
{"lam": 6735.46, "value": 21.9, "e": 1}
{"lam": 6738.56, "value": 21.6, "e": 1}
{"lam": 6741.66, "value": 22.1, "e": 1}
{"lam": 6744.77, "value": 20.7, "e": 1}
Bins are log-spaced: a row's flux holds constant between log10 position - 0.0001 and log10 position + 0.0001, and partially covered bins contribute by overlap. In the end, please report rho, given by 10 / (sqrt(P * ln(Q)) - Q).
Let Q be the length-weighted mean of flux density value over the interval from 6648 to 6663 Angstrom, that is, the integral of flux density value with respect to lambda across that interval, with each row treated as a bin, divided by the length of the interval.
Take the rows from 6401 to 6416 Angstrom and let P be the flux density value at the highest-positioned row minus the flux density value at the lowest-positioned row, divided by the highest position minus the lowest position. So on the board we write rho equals -0.475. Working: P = 0.102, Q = 21.6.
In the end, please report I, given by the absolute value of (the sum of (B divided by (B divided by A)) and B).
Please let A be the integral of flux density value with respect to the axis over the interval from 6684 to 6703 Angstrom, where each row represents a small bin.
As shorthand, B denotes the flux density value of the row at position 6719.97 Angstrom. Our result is 443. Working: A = 421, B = 22.6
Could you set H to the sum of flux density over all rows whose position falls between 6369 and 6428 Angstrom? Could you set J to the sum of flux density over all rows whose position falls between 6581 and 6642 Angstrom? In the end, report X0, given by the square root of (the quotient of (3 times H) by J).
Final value 1.74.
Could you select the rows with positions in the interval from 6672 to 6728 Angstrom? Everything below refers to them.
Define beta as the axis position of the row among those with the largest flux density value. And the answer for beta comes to 6682.93 Angstrom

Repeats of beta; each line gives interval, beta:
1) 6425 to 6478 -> 6432.31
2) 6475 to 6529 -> 6479.88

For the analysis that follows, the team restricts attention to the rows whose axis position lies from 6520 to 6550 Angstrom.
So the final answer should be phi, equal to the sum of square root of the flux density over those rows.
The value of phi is 45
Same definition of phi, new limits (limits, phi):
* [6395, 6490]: 148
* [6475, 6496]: 32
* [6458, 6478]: 32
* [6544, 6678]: 202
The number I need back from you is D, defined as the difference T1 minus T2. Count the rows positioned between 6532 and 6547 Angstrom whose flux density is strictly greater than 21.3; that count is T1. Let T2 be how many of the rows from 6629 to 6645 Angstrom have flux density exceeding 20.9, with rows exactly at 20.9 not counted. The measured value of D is 0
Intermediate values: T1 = 2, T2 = 2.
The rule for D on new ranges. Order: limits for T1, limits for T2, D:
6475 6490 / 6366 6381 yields 0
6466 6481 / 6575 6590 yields -1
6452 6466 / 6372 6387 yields 2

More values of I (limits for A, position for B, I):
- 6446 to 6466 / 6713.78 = 459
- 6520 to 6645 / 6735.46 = 2608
